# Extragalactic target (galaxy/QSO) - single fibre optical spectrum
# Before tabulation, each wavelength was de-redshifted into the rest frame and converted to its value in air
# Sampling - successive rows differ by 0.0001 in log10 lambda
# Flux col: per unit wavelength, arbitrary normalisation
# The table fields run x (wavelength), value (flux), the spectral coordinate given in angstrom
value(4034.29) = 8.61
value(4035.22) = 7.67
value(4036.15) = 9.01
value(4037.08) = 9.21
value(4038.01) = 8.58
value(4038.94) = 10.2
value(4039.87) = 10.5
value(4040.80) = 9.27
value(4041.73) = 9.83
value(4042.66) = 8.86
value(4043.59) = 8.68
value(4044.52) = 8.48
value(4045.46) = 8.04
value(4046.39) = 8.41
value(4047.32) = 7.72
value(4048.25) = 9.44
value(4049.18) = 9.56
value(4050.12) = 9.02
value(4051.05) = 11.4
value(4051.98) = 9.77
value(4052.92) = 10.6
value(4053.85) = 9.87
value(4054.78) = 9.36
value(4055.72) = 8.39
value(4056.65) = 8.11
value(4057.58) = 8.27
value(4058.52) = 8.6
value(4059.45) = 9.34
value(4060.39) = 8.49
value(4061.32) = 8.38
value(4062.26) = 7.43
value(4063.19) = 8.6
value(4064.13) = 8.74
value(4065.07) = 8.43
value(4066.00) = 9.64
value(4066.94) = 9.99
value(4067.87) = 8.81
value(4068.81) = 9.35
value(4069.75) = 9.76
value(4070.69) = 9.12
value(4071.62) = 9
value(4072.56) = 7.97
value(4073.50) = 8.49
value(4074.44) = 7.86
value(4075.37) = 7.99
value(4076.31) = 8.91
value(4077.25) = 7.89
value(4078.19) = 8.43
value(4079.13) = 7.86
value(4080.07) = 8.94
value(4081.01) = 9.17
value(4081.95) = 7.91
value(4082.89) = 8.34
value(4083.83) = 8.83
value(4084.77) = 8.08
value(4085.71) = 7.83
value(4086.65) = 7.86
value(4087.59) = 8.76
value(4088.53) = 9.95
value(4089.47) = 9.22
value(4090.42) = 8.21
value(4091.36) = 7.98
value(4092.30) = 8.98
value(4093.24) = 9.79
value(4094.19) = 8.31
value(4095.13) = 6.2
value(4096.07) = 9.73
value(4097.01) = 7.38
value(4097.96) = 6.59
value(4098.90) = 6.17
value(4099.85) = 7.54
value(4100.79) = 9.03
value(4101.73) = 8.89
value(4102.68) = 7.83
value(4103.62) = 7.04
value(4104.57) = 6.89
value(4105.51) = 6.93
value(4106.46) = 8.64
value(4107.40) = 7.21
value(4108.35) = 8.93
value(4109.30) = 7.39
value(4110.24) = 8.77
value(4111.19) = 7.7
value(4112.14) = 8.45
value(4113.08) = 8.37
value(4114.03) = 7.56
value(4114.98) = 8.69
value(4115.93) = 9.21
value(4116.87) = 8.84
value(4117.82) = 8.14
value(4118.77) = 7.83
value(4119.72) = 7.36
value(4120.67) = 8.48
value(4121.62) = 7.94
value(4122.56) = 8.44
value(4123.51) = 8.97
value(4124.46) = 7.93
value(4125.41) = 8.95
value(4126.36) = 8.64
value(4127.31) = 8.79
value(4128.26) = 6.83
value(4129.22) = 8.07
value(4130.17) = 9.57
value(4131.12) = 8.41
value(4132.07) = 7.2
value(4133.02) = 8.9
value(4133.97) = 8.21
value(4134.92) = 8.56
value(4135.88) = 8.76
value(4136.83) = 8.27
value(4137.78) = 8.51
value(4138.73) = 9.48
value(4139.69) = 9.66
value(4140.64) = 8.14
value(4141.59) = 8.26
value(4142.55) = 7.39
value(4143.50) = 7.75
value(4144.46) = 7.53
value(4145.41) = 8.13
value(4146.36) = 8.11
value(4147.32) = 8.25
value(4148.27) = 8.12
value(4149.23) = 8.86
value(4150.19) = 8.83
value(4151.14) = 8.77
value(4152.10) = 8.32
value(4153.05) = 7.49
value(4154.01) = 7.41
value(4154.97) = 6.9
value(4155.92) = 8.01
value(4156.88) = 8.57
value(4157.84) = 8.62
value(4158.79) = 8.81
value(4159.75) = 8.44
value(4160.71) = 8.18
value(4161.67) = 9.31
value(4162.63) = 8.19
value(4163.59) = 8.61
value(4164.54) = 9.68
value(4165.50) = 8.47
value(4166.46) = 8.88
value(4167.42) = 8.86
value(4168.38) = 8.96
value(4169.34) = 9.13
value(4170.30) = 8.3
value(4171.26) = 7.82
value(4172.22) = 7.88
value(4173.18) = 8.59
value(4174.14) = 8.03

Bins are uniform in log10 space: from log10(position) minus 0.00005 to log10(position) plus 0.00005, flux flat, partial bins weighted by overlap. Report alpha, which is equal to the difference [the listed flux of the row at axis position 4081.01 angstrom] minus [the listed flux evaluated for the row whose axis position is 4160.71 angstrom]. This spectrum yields 1.0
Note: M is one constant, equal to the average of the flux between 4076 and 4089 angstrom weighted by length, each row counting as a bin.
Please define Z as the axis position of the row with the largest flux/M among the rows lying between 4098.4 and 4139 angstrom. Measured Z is 4130.17 angstrom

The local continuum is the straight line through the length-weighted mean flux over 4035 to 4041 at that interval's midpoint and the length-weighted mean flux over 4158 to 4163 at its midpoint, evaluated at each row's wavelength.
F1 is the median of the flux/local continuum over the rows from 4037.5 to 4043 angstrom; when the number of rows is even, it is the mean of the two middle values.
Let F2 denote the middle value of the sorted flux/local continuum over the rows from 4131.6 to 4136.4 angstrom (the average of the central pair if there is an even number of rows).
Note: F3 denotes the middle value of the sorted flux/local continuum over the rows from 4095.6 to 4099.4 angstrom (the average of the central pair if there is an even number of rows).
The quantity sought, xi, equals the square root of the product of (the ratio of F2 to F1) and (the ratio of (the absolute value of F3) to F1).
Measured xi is 0.85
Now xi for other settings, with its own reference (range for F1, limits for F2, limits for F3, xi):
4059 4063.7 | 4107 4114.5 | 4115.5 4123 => 0.99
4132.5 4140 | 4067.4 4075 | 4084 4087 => 0.93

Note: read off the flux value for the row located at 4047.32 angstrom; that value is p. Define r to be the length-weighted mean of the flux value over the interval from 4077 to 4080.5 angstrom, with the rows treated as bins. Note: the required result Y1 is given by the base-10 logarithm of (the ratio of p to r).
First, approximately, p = 7.72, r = 8.3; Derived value -0.03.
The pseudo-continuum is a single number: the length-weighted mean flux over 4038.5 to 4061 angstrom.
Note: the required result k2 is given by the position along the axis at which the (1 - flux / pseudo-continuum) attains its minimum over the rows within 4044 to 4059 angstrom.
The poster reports 4051.05 angstrom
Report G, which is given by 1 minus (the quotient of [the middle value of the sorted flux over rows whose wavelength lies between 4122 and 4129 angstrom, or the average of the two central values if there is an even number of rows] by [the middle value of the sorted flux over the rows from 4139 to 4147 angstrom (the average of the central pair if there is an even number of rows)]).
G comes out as -0.06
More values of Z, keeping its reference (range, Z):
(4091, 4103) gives 4093.24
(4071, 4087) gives 4081.01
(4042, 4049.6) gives 4049.18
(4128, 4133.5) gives 4130.17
